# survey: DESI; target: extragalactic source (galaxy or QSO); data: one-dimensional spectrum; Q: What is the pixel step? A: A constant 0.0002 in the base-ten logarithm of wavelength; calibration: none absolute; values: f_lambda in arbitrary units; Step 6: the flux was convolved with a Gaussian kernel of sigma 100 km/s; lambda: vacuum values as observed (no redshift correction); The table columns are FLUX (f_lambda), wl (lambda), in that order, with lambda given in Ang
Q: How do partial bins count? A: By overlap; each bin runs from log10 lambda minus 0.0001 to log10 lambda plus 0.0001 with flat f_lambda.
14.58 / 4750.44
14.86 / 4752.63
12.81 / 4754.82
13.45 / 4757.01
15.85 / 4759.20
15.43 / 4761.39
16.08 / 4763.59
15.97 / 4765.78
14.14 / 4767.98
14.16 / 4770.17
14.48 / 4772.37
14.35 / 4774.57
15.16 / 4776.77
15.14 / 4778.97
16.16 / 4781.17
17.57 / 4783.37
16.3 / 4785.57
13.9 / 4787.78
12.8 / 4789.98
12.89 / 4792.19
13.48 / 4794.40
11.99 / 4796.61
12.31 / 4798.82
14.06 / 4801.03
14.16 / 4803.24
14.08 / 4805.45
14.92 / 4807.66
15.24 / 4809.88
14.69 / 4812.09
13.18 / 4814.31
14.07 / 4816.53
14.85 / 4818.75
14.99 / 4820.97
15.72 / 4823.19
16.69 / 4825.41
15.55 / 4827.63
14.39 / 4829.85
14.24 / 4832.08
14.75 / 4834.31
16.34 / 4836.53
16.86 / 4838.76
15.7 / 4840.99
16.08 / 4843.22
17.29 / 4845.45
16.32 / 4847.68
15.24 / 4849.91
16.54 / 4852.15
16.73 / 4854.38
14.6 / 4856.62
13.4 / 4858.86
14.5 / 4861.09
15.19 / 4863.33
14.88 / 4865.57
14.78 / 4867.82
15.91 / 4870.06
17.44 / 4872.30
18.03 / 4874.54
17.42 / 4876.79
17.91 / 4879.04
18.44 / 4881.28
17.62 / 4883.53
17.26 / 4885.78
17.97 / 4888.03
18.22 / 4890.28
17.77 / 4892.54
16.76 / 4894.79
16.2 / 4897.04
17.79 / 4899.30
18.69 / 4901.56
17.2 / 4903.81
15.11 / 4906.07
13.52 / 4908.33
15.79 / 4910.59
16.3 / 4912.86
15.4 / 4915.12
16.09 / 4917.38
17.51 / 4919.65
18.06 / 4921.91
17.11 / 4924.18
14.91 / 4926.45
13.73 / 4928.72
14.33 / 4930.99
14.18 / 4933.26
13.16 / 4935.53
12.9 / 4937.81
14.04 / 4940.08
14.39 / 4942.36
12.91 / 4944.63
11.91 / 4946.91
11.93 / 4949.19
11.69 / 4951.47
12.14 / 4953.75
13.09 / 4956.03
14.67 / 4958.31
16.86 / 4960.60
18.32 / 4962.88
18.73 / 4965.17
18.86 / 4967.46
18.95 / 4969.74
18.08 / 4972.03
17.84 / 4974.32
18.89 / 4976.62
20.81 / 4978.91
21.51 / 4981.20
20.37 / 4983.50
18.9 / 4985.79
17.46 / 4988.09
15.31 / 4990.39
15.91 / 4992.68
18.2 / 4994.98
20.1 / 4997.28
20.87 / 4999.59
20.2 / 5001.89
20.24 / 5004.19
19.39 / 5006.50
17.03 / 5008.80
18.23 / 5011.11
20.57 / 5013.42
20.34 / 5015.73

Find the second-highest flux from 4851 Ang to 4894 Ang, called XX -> 18.22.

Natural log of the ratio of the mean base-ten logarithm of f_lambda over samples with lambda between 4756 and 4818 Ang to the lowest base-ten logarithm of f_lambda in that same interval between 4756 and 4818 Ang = 0.072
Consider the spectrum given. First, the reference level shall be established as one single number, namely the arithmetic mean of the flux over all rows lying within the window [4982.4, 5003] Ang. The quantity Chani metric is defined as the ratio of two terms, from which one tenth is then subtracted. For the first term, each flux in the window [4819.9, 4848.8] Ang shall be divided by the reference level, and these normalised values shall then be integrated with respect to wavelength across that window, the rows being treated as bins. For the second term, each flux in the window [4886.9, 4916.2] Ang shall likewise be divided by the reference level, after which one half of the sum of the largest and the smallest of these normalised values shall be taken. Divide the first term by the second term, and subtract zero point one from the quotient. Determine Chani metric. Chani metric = 28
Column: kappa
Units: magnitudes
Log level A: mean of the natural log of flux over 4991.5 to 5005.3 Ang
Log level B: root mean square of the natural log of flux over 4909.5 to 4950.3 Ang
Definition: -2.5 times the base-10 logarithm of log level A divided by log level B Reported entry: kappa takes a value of -0.10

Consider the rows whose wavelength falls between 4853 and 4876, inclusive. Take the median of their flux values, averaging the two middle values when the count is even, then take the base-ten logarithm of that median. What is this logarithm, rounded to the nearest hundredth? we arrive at 1.18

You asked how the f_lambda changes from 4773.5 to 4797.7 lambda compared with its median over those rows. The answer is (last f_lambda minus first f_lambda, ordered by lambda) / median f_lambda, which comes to -0.16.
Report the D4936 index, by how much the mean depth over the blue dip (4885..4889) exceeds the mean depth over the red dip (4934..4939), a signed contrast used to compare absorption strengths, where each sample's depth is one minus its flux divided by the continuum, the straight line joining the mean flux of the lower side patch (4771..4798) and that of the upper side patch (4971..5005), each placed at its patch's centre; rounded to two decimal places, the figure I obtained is -0.32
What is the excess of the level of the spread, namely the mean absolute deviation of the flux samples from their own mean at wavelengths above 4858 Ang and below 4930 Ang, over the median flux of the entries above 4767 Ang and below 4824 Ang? -12.9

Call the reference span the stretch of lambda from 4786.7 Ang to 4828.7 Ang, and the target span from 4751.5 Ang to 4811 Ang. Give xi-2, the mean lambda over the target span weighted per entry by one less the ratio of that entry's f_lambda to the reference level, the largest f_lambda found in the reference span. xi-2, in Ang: 4783.6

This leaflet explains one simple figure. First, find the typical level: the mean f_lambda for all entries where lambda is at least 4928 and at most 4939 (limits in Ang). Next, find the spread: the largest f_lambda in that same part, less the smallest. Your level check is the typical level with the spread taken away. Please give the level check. 12.2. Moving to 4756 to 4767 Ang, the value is 12.7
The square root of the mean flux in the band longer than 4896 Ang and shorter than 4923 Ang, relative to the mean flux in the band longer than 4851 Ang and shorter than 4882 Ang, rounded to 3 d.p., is 0.252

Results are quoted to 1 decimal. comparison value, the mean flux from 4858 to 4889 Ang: 16.5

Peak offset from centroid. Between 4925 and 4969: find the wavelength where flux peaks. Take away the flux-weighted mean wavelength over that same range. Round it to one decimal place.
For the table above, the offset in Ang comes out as 19.6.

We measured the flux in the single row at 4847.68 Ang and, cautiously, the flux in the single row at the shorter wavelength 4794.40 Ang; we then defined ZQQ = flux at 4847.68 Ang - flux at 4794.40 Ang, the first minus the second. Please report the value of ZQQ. 2.8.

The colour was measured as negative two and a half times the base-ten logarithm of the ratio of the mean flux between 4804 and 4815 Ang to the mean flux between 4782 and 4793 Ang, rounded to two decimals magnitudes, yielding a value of 0.02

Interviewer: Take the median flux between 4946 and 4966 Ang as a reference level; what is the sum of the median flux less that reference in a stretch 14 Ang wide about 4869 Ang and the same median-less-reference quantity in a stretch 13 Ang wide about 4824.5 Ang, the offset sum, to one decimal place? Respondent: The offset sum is 4.6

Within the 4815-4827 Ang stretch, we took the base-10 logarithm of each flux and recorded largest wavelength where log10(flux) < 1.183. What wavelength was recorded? 4820.97 Ang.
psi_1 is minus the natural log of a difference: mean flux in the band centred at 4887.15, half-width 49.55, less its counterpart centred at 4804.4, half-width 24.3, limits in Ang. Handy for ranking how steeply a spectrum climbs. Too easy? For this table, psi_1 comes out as -0.53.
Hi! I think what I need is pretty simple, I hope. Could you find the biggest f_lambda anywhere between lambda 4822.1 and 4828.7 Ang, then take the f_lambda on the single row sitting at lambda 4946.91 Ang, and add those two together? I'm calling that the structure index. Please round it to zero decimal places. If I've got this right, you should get 29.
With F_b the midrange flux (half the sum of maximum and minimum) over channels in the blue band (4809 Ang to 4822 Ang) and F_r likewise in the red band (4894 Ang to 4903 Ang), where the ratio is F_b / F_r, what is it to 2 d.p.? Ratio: 0.81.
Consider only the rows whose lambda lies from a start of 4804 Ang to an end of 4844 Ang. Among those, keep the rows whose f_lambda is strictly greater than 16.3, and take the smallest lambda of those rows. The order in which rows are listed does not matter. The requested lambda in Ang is 4825.41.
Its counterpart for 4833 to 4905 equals 4836.53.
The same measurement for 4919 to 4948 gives 4919.65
